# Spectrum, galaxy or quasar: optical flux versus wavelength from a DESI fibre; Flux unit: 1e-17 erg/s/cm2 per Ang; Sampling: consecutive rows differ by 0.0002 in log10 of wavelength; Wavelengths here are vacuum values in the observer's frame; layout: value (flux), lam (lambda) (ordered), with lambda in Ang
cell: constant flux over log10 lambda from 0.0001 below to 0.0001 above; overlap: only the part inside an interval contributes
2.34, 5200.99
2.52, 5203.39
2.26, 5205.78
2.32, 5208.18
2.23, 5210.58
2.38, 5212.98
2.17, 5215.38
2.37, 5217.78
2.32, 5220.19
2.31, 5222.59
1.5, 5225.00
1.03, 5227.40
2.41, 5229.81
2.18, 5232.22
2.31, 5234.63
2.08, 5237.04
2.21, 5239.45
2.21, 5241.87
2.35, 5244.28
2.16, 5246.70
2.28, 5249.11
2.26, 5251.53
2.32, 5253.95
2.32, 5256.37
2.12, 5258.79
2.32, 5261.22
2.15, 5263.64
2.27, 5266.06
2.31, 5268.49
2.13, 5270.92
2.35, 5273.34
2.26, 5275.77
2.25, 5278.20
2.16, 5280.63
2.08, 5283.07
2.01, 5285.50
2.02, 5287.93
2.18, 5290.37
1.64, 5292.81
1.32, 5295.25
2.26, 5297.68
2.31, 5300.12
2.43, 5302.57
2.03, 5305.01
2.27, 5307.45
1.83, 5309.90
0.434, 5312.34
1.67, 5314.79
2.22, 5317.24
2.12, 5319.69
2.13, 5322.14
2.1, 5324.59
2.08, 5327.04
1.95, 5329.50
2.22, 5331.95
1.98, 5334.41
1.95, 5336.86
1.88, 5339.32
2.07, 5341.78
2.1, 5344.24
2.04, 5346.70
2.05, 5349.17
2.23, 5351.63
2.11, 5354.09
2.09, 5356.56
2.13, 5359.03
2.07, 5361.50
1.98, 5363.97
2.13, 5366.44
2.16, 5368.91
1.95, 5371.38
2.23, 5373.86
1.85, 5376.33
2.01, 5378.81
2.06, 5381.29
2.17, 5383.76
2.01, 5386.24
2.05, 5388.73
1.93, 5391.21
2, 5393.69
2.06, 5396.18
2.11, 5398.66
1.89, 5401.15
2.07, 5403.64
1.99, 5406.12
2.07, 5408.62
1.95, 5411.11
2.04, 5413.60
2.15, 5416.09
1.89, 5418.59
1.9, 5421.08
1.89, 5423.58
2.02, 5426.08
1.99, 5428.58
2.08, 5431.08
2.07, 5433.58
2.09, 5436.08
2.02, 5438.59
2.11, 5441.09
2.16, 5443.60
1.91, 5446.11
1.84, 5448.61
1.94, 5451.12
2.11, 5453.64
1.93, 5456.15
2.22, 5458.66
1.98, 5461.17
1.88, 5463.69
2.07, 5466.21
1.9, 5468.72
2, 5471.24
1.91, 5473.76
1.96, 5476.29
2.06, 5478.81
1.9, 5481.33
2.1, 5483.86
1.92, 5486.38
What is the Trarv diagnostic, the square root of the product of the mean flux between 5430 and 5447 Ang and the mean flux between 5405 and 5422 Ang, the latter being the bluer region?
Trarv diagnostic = 2.03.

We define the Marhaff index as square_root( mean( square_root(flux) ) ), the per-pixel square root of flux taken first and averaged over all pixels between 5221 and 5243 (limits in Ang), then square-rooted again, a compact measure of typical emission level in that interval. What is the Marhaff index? 1.19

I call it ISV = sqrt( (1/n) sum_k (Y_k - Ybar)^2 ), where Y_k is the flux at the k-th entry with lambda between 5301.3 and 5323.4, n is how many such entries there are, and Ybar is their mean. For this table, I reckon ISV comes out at 0.56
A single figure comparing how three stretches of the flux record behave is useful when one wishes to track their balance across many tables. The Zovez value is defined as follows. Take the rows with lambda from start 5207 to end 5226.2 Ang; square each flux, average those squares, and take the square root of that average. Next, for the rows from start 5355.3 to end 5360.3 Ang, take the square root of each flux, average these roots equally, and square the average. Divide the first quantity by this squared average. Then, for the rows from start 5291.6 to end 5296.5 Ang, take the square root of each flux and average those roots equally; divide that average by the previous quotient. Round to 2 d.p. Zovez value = 1.16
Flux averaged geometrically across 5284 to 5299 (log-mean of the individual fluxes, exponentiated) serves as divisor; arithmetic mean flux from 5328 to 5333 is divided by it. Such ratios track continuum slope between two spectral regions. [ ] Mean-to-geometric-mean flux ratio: 1.11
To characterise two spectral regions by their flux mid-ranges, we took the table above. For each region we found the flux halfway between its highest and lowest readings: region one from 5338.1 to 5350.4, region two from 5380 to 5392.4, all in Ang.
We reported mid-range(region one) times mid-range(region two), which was 4.1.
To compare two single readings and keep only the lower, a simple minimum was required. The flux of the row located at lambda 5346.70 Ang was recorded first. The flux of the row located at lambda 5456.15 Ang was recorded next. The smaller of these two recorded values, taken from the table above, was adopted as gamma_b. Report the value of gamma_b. 1.93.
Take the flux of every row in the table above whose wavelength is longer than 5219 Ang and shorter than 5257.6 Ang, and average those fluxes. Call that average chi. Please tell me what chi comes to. 2.14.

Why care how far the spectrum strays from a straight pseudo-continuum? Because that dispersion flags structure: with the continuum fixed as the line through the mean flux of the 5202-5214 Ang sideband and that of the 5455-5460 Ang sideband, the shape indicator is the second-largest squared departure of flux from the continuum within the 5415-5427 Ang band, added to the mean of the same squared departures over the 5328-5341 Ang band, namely 0.11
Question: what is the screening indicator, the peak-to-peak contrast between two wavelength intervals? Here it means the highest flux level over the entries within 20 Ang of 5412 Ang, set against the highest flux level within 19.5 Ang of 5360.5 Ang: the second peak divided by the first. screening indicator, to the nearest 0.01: 1.04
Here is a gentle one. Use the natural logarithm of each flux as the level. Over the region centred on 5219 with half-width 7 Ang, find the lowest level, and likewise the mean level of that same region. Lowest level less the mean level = -0.36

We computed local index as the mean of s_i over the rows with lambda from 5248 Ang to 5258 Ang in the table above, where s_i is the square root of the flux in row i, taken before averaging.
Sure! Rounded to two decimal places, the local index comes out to 1.51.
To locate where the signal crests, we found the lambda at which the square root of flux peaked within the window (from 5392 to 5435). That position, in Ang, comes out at 5416.09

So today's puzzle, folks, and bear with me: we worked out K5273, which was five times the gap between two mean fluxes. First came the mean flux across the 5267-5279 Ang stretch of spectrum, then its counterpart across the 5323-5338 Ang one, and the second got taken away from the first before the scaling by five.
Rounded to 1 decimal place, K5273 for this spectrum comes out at 1.1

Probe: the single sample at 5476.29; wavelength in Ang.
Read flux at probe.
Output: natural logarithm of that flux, 0.67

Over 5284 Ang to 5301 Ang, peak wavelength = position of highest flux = 5300.12 Ang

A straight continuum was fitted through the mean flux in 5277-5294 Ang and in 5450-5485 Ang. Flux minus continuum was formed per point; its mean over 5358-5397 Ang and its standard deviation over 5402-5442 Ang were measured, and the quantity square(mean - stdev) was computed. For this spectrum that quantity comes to 0.003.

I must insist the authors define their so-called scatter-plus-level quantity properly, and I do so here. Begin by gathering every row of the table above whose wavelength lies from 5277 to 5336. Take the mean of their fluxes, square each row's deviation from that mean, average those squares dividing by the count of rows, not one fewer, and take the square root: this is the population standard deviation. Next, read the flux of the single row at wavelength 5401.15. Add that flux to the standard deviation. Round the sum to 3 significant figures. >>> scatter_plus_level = 2.29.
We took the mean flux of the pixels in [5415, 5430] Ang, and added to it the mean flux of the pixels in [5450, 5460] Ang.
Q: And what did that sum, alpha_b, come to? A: 4.02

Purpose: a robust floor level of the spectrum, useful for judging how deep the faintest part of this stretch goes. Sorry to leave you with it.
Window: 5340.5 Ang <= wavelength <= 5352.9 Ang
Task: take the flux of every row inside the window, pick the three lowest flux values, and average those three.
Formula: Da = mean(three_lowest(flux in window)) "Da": 2.05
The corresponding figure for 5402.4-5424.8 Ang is 1.89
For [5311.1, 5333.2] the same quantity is 1.35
